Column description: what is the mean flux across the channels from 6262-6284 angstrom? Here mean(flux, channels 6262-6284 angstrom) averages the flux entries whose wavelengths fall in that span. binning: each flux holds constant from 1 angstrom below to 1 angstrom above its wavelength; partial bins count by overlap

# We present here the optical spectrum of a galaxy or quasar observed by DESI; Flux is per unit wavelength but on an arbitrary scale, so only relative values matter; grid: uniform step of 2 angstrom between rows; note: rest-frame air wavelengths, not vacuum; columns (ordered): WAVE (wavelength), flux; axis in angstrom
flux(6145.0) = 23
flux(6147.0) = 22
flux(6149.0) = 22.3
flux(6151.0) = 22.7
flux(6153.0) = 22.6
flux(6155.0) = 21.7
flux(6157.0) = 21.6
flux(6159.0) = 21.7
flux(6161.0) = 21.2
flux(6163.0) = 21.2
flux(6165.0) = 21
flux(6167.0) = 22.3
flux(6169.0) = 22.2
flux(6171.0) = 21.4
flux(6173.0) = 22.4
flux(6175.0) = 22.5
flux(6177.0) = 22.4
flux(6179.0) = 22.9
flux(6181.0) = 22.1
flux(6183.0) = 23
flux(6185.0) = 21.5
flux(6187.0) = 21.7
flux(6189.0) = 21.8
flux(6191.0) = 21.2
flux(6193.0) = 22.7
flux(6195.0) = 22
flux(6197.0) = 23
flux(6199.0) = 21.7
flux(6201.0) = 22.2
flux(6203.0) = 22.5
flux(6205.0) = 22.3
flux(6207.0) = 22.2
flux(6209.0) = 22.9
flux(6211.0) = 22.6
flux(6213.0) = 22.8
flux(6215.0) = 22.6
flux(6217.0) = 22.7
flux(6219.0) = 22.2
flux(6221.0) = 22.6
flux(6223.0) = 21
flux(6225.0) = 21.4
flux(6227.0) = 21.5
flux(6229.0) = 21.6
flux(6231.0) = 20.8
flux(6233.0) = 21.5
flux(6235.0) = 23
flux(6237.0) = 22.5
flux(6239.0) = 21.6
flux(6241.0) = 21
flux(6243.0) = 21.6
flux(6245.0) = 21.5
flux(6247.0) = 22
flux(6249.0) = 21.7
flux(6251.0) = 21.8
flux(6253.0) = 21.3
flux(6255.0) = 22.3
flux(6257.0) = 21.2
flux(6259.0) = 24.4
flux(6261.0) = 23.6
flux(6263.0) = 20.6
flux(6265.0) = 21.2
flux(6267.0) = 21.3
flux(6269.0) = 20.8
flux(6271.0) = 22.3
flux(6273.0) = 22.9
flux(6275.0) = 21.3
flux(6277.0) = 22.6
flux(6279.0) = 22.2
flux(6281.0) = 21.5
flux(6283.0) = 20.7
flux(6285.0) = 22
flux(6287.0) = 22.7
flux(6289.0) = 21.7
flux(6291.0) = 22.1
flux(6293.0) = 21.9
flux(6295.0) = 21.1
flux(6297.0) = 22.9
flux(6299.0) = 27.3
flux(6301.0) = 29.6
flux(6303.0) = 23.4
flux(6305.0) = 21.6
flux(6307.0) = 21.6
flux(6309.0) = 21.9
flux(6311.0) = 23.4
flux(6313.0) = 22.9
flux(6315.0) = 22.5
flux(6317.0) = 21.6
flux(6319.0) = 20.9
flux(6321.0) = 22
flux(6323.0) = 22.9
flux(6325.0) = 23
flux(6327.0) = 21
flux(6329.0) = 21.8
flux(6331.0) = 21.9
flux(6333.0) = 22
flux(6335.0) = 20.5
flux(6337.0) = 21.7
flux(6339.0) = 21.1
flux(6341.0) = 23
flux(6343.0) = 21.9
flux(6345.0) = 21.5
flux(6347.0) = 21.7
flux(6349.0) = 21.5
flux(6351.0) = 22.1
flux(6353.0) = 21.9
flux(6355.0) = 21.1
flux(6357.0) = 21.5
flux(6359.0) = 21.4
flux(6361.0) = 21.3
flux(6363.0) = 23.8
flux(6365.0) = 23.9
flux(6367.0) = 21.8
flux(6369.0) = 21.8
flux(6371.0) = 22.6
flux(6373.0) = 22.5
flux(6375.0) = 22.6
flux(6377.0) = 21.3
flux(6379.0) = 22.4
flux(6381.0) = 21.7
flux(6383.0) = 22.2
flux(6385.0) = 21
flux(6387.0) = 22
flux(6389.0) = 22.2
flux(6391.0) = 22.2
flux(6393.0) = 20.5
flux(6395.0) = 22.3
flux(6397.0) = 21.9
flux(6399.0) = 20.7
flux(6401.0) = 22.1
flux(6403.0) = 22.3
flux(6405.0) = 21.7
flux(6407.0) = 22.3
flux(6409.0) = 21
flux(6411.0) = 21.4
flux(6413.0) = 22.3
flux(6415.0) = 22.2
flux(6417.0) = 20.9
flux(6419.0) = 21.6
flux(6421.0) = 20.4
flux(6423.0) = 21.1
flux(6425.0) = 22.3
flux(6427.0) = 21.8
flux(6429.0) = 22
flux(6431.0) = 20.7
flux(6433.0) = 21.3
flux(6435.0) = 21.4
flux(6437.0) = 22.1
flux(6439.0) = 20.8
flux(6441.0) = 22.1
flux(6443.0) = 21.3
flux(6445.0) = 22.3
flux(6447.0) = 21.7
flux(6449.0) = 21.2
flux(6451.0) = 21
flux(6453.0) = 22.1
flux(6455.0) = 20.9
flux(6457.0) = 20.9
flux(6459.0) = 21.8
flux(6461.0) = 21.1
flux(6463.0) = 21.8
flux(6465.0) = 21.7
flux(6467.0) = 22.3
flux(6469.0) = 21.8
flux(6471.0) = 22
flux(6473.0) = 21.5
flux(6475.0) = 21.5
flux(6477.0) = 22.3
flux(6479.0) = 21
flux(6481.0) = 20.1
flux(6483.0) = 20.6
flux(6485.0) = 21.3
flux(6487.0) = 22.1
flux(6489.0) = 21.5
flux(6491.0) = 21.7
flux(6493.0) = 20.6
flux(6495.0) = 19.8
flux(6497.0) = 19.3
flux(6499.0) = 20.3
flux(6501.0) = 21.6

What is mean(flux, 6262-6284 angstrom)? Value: 21.6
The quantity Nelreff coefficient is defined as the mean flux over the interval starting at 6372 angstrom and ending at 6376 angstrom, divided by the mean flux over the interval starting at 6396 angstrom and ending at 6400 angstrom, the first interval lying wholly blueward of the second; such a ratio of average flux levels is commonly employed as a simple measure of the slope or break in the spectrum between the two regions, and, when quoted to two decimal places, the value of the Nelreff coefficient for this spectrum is 1.06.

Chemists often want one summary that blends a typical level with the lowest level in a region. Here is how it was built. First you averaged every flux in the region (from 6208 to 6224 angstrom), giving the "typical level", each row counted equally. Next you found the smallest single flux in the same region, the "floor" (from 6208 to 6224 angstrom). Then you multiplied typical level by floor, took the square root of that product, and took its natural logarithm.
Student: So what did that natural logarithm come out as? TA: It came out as 3.08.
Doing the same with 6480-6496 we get 3.01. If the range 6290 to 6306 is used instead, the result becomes 3.11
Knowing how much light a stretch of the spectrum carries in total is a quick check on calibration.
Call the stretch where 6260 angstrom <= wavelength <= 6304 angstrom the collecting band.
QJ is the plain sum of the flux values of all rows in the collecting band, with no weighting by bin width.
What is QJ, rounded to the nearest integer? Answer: 496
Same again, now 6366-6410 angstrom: 481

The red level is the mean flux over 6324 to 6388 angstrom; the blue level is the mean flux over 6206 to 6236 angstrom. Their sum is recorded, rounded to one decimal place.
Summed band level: 44.0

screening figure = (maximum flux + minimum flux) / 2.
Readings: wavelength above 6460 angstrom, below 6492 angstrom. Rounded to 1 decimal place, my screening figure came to 21.2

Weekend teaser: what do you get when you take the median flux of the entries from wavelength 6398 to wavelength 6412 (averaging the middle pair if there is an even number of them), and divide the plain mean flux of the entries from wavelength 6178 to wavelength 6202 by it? 1.02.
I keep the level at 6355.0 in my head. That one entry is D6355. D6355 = 21.1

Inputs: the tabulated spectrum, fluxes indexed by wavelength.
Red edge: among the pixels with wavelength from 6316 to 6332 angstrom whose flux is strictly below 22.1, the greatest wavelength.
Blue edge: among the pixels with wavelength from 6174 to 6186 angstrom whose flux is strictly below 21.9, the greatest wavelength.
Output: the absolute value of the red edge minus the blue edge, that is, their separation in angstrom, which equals 146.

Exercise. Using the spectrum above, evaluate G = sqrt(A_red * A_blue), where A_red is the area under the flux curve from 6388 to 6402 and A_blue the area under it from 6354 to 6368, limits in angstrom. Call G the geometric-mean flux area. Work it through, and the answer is 307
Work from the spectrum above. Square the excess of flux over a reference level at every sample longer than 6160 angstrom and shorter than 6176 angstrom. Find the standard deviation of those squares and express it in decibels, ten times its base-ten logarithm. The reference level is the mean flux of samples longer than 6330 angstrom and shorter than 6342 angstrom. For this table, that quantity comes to -8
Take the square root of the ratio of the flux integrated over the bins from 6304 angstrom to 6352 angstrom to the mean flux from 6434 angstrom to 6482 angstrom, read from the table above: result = 6.99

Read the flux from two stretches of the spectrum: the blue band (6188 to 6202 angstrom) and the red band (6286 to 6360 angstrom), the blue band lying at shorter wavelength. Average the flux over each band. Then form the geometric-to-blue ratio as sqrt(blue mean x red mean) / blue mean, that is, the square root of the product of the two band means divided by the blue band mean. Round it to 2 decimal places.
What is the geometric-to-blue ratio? 1.00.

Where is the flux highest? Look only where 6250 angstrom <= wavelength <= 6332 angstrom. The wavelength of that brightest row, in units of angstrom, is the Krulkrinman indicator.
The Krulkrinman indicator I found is 6301.0 angstrom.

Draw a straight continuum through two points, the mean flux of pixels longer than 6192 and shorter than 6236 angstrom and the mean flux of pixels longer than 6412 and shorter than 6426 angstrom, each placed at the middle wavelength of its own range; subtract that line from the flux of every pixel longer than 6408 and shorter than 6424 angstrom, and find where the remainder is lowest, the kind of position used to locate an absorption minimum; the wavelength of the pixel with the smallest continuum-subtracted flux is 6421.0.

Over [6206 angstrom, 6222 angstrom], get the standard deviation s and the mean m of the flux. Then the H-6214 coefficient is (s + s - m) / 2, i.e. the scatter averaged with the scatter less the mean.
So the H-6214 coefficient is -11.0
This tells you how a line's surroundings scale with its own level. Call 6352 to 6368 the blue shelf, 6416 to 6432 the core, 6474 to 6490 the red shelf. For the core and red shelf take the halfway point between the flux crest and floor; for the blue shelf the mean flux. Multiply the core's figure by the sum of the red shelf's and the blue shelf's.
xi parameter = 924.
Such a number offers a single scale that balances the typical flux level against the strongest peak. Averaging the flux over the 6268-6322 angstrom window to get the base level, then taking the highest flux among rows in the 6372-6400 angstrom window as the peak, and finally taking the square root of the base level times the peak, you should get 22.5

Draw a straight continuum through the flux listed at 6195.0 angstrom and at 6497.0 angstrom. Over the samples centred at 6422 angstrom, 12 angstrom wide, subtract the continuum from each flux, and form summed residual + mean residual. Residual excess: 9.7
